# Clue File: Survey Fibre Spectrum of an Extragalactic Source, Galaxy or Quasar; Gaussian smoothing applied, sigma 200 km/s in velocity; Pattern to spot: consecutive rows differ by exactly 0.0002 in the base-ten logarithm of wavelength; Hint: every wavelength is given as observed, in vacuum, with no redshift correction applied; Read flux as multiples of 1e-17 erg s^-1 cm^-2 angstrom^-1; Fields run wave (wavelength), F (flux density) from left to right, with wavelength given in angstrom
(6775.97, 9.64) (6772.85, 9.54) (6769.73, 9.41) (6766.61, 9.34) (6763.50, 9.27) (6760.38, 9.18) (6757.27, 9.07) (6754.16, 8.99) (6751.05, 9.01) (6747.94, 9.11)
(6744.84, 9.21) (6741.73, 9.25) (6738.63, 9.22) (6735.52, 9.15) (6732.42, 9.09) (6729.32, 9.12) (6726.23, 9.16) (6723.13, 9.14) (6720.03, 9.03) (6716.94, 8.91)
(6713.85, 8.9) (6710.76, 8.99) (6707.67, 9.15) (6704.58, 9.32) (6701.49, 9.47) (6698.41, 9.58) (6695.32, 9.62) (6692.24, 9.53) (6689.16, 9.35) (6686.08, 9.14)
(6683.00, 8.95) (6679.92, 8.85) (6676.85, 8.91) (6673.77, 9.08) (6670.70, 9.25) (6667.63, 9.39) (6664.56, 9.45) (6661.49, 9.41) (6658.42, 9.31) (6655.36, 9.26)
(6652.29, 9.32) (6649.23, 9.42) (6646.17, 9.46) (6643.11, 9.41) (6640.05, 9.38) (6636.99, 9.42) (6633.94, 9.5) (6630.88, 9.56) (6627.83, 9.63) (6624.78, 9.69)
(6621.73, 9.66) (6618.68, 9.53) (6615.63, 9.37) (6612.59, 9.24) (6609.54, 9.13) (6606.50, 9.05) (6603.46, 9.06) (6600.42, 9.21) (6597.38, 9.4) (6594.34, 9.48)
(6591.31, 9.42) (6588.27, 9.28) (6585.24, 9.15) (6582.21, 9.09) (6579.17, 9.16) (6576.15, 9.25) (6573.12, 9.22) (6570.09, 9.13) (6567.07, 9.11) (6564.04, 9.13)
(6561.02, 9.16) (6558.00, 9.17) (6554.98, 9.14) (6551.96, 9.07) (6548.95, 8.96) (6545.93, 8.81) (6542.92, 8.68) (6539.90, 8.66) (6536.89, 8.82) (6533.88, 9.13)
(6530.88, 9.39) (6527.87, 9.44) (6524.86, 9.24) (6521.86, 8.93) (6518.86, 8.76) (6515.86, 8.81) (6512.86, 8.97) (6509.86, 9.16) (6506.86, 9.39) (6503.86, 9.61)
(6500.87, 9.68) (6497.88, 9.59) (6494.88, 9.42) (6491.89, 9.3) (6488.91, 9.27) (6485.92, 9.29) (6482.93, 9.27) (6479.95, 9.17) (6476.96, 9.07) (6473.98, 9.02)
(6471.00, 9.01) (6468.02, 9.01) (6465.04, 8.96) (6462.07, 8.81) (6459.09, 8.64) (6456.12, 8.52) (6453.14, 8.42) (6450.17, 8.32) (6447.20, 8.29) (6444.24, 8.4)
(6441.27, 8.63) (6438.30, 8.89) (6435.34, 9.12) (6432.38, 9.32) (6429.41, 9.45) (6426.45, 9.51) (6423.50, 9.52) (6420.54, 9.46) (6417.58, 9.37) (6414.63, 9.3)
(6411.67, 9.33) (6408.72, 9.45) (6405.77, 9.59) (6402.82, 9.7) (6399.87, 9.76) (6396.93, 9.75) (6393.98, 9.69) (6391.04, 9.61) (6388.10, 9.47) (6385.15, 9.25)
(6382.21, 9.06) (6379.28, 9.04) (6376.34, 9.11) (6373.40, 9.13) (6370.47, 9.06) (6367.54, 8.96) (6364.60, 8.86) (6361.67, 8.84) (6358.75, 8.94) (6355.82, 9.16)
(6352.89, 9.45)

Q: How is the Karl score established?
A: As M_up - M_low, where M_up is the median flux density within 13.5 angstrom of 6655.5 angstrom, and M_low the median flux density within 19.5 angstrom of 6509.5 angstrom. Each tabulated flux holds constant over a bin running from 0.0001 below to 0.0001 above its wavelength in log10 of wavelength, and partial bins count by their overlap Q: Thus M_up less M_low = 0.1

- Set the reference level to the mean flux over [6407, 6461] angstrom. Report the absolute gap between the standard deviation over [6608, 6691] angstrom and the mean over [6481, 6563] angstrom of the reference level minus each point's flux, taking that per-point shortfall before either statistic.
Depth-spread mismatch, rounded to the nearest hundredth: 0.37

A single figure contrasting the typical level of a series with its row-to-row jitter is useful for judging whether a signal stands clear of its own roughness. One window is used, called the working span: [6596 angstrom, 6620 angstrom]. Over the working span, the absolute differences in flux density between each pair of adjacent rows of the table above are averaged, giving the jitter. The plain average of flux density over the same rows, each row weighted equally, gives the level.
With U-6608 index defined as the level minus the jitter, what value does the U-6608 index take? 9.1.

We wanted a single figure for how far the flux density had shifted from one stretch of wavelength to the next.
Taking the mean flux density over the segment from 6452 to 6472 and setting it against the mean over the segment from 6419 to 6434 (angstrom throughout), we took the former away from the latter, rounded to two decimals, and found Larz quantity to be 0.68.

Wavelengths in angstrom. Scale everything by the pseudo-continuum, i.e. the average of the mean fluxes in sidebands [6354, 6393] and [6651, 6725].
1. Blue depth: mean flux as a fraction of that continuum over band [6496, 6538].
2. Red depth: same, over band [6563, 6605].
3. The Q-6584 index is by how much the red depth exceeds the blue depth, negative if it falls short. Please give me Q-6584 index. 0.001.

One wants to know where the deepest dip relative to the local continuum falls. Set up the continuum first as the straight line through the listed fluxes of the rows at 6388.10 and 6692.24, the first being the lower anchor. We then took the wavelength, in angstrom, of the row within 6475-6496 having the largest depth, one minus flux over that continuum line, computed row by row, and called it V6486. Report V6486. 6476.96 angstrom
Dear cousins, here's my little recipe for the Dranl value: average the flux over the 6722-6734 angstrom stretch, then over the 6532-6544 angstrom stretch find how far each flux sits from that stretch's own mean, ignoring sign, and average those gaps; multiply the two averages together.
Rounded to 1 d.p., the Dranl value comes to 1.4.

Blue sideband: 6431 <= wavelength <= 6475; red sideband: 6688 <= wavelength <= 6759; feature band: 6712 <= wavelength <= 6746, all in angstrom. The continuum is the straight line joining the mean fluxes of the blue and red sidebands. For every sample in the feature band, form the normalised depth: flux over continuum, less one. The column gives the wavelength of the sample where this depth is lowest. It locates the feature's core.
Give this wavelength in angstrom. 6713.85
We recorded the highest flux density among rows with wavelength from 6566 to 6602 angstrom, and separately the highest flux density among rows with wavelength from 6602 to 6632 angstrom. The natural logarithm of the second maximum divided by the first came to 0.022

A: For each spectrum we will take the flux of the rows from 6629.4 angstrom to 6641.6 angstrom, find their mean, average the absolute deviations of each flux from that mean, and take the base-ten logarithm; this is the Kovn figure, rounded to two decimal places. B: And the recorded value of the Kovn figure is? -1.19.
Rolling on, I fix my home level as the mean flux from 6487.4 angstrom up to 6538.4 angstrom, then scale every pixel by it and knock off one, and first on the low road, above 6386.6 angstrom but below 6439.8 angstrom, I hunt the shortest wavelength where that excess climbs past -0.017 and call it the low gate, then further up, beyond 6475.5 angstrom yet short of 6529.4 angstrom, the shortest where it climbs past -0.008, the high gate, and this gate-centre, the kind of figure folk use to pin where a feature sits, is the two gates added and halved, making 6434.0 angstrom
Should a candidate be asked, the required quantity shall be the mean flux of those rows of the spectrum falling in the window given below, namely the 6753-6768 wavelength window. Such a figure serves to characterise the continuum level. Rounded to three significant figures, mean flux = 9.17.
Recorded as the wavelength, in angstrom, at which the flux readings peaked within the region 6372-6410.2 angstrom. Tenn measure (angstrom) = 6399.87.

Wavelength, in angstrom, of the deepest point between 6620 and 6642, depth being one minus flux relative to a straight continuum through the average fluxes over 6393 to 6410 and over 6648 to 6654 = 6640.05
